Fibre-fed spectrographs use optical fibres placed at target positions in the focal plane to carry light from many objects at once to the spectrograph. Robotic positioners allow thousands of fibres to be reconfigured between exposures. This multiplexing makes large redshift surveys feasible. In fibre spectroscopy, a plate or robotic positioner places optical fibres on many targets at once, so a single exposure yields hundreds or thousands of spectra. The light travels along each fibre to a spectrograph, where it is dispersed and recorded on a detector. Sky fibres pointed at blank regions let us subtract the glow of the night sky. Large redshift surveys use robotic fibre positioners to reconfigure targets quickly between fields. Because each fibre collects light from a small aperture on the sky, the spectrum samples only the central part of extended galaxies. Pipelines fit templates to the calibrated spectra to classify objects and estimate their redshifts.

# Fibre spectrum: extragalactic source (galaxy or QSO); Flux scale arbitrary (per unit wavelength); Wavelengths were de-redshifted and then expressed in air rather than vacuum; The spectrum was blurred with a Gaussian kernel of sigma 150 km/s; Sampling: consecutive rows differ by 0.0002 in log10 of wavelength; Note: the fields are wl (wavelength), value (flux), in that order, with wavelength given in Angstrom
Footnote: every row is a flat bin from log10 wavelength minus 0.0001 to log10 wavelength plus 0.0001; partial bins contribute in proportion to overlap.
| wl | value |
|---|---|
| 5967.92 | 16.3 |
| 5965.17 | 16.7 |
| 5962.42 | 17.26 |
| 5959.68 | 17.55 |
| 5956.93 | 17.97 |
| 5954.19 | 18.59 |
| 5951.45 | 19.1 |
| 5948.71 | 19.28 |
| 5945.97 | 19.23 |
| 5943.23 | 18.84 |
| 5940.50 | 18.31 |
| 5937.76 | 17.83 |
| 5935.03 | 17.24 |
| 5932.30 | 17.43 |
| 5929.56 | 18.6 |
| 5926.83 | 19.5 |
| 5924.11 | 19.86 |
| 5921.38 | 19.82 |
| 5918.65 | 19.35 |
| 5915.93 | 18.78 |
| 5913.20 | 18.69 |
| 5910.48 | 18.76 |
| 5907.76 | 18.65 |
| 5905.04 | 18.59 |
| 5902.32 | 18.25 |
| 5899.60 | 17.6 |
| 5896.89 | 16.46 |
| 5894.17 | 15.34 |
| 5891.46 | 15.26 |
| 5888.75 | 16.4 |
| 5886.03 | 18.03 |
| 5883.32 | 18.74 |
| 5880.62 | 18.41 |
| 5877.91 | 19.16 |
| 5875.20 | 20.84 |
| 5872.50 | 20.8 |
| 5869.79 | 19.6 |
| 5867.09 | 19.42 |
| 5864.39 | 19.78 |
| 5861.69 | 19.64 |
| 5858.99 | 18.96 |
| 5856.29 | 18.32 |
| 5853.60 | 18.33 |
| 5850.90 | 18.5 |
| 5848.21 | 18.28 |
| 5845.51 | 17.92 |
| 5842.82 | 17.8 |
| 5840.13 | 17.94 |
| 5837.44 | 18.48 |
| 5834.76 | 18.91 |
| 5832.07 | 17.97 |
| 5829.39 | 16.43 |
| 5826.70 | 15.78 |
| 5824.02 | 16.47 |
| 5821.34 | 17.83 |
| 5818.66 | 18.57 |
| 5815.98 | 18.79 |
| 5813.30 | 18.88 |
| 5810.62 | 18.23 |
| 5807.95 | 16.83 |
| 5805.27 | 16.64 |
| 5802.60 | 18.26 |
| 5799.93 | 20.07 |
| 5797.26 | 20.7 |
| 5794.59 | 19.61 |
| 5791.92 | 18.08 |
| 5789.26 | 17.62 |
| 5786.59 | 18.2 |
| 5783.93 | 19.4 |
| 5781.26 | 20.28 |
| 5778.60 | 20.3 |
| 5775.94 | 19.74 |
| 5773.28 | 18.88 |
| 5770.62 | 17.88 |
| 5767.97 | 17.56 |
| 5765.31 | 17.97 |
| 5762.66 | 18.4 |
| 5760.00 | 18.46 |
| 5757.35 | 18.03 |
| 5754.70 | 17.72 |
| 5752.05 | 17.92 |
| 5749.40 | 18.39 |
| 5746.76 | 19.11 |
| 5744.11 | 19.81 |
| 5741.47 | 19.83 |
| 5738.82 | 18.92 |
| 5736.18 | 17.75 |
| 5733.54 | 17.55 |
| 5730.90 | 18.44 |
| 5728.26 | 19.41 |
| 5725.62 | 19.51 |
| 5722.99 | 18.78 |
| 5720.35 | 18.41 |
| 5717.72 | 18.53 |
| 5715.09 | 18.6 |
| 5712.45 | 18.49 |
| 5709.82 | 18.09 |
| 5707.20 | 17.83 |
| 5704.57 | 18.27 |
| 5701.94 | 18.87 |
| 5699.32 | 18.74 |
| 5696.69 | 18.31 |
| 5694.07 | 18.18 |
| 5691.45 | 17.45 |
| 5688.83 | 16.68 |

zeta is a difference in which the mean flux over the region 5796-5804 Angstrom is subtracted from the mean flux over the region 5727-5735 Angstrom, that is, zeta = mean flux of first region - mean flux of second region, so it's -1.21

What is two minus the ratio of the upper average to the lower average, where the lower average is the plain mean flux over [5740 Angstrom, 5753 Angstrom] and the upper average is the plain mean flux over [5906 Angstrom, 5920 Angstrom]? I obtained 1.01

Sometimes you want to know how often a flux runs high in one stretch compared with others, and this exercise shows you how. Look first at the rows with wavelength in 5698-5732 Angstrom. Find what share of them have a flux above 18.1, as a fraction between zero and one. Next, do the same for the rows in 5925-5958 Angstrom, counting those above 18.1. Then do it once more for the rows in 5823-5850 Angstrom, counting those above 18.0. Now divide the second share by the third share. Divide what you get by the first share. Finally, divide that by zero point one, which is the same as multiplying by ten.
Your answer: 26.3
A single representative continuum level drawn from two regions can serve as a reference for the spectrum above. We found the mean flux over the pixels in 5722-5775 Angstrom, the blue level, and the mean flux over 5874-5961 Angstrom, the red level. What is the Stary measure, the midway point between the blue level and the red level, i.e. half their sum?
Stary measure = 18.42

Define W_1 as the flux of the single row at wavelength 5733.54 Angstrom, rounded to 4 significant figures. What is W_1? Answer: 17.55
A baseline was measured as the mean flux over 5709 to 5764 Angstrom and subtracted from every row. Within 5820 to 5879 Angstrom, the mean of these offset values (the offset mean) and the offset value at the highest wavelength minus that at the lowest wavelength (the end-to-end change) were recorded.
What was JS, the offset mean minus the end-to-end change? -1.4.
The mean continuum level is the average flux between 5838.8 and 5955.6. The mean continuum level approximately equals 18.5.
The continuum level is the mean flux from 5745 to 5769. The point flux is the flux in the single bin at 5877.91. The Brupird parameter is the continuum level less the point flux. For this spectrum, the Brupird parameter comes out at -1.0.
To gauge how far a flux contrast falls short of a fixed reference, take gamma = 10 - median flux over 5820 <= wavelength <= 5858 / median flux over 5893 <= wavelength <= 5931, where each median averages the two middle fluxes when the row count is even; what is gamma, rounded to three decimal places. 9.038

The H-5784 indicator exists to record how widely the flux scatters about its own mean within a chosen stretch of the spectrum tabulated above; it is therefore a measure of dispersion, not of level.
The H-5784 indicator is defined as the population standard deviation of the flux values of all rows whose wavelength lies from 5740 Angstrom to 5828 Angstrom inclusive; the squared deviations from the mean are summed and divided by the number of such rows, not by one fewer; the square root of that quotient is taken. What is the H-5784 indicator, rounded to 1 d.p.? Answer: 1.2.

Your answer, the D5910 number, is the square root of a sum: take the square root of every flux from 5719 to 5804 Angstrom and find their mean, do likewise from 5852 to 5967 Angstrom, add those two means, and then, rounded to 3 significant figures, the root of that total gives 2.94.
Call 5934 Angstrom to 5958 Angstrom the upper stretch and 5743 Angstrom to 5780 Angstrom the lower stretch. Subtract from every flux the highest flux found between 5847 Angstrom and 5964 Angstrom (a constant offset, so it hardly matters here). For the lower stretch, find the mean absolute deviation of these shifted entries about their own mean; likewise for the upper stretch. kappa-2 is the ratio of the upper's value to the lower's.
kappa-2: 0.82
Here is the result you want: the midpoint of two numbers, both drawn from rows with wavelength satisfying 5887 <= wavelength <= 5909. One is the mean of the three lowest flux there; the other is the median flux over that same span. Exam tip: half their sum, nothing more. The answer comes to 16.3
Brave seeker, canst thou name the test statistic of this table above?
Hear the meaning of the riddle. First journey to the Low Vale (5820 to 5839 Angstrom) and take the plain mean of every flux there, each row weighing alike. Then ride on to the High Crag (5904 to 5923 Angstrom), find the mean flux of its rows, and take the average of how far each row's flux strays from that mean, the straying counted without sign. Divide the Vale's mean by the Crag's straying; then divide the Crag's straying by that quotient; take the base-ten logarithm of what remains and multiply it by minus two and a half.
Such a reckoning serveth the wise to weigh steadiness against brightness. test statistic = 5.3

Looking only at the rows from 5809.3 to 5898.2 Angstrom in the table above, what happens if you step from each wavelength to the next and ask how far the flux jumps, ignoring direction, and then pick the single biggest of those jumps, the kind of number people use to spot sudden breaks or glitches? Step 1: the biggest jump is 1.68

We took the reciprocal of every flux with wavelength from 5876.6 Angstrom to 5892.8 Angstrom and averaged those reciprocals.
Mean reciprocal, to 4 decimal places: 0.0570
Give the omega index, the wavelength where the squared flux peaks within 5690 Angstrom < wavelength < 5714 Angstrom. 5701.94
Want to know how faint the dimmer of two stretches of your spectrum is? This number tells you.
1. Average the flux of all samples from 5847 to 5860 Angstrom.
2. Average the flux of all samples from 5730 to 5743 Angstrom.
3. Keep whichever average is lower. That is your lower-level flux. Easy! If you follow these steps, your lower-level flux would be 18.5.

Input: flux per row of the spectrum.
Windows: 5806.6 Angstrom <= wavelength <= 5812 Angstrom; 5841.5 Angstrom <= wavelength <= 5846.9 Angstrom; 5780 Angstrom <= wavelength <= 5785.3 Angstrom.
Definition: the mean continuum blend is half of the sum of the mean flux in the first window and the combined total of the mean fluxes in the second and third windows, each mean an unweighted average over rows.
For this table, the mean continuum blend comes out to 27.6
